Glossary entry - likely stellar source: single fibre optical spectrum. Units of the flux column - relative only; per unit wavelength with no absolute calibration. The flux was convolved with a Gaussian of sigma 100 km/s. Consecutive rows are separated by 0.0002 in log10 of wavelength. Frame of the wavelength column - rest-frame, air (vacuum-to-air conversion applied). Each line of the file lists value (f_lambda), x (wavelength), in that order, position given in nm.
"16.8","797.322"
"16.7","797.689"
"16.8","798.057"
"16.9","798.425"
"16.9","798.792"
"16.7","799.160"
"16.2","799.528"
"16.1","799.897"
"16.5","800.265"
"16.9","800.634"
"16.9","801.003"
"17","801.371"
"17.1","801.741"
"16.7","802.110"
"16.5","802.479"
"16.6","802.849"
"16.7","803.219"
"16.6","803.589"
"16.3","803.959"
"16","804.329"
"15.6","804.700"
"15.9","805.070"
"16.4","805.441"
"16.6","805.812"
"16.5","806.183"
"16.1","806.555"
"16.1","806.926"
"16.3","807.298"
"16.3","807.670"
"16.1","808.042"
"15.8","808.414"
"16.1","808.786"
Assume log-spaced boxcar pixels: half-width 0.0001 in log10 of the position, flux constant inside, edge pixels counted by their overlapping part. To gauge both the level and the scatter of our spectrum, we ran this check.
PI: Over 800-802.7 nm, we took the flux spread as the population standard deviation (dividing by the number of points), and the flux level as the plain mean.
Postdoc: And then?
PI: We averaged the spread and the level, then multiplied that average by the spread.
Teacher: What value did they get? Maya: 1.9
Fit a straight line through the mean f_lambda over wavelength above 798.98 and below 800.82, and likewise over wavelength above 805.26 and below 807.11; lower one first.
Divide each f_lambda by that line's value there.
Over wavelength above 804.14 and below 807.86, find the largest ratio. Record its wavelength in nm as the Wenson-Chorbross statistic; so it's 805.812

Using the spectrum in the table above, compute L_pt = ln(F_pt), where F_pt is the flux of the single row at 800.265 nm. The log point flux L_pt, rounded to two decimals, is 2.80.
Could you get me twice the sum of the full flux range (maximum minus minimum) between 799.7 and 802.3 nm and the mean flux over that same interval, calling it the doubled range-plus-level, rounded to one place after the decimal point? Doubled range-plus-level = 35.5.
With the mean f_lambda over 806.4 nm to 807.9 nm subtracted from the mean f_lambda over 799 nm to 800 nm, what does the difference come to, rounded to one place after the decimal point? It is 0.1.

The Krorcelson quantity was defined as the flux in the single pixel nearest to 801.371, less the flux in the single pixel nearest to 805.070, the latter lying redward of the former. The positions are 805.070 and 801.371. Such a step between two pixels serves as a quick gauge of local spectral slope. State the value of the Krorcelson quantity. 1.1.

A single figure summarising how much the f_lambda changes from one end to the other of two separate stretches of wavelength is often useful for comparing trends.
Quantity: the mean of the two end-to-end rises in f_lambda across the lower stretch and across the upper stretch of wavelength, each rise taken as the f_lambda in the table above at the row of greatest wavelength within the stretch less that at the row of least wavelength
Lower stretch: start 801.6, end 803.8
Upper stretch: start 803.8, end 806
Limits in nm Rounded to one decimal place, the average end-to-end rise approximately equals -0.1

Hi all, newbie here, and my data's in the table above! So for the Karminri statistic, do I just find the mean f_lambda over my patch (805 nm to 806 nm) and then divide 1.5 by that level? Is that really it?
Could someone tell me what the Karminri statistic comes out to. 0.092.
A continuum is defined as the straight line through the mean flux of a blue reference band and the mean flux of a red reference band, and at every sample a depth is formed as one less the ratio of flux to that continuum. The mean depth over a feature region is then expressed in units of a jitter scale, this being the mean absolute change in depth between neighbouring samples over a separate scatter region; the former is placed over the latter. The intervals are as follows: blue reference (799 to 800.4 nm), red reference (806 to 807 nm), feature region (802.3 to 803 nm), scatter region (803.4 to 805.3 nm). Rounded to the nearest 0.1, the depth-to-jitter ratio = -0.7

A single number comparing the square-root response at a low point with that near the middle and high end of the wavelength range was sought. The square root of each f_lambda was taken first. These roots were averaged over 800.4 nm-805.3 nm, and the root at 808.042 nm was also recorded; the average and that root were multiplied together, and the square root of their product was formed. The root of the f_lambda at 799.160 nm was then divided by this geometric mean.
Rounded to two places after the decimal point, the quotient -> 1.01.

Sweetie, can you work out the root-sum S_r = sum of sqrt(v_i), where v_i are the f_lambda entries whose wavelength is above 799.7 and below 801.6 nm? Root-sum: 20.4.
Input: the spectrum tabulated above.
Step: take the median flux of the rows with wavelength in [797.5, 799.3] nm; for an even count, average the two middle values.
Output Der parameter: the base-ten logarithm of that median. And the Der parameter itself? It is 1.225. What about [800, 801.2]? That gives 1.228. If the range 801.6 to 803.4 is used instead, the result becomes 1.223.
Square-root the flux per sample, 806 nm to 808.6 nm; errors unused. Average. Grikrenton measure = 4.02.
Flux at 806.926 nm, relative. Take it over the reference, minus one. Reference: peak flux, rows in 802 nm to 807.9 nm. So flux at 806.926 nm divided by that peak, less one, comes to -0.036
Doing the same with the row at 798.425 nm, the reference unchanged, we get 0.012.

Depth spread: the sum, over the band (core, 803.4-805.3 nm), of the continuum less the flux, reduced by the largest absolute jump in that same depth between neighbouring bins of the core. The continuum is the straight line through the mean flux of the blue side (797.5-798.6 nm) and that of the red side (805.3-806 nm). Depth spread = 2.0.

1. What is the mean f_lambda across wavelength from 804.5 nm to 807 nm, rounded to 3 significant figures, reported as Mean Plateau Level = 16.2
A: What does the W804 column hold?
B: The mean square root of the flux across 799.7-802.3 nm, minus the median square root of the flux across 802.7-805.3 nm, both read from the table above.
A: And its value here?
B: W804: 0.054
